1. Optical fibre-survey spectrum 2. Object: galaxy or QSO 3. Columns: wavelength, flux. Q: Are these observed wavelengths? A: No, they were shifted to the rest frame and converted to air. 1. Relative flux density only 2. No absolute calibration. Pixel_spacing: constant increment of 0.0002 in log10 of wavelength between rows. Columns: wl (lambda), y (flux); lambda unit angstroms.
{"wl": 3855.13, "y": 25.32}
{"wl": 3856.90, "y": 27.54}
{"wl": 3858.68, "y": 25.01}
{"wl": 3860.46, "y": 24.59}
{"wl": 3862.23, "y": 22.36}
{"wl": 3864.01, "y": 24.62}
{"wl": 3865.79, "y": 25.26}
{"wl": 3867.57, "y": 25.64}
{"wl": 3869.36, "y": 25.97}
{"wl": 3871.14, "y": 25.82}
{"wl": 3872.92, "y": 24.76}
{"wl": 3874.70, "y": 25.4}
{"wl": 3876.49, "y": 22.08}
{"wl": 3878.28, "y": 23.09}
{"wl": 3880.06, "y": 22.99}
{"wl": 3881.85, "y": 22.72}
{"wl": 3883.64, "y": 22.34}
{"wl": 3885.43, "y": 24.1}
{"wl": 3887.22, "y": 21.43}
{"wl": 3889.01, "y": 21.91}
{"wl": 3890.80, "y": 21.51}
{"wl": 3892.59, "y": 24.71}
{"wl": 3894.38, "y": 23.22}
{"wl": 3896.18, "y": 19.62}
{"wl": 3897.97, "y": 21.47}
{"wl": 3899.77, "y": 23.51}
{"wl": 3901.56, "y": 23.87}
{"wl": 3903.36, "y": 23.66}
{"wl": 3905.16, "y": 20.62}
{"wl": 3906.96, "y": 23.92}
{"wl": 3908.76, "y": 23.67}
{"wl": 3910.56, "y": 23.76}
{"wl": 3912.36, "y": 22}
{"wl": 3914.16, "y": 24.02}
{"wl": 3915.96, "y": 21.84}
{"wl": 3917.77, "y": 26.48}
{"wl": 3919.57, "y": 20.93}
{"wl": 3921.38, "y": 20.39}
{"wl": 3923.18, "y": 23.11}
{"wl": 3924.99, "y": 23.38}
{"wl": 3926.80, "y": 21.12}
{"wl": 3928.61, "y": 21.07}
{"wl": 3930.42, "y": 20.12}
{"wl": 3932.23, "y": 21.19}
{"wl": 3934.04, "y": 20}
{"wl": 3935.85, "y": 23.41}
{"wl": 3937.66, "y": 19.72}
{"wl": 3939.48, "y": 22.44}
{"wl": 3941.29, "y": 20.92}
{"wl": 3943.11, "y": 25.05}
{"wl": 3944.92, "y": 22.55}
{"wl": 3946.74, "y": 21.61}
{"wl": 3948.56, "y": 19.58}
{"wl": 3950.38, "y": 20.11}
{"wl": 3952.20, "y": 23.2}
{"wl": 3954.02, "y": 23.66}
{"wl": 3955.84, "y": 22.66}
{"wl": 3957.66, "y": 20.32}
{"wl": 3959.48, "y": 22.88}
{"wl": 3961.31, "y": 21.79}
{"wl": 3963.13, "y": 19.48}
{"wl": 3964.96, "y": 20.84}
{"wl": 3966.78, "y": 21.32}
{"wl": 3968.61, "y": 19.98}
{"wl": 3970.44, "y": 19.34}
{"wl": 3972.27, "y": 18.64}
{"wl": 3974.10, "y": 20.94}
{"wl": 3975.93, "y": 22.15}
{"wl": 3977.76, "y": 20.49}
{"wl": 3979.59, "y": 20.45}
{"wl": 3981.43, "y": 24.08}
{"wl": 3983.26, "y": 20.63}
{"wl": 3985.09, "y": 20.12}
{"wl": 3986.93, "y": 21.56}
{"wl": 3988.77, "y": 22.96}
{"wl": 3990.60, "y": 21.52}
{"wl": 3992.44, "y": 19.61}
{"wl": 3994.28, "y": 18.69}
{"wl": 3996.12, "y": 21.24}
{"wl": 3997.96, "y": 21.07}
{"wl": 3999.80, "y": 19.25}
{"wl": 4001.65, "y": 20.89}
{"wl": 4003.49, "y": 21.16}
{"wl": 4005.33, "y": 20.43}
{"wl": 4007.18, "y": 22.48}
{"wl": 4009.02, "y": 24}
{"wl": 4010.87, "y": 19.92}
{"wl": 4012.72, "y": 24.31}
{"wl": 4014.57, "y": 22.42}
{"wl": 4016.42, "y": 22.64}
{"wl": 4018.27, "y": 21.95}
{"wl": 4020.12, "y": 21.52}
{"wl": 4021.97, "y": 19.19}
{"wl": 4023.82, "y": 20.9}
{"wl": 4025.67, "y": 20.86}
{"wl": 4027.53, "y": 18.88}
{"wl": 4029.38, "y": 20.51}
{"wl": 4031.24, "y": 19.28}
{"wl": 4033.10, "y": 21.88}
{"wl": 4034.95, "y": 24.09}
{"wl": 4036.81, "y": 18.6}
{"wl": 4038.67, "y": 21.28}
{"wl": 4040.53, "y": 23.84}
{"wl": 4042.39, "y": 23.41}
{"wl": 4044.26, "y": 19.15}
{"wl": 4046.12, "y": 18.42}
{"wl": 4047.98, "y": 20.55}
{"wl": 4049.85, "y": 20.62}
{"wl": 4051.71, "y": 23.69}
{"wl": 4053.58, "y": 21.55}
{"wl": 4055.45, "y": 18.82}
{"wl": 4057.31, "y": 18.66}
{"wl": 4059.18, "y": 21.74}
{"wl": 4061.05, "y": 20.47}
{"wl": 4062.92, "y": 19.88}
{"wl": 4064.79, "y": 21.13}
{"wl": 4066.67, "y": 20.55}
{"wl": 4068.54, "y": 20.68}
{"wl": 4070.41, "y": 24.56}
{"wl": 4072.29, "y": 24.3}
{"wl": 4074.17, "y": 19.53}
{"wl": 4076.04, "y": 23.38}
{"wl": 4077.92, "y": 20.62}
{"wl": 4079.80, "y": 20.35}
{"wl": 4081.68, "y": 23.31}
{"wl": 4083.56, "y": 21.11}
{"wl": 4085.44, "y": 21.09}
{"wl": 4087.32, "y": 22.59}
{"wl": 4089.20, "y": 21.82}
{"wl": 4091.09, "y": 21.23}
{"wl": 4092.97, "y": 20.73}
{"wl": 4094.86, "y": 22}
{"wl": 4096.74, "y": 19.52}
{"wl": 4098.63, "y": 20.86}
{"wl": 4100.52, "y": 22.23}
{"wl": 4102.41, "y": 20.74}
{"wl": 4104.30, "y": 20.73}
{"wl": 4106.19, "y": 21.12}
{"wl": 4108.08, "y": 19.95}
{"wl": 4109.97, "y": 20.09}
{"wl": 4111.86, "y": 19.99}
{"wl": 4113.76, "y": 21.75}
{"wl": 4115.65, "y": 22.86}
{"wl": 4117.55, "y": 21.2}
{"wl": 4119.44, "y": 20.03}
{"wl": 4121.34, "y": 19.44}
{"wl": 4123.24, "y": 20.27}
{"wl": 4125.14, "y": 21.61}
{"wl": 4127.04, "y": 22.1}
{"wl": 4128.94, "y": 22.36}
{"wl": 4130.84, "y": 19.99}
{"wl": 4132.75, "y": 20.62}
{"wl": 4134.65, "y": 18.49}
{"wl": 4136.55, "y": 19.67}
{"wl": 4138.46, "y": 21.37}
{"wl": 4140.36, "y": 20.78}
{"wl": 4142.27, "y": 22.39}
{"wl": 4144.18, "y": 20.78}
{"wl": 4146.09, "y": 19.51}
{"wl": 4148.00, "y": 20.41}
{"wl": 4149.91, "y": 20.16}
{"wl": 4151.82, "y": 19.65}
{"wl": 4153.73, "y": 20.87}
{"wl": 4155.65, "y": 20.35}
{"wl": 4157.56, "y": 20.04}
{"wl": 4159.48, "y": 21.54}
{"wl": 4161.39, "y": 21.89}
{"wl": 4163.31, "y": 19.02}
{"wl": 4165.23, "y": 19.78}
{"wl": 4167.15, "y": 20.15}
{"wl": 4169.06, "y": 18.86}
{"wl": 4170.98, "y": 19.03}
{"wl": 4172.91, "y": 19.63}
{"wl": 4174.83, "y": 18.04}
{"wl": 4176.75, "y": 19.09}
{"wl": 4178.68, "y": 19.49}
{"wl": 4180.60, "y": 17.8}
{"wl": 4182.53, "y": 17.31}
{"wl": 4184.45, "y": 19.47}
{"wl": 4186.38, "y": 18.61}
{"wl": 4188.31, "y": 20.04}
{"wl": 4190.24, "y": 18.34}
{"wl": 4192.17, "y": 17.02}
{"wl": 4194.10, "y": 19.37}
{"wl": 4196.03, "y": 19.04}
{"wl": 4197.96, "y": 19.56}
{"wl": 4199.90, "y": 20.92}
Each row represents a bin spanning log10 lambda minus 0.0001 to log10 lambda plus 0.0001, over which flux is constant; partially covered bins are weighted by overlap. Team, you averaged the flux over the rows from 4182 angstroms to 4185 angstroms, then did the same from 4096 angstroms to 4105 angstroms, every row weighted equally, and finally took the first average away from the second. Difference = 2.4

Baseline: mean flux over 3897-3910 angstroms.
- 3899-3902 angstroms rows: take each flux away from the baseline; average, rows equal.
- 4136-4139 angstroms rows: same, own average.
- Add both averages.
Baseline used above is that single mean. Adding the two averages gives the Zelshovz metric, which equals 1.7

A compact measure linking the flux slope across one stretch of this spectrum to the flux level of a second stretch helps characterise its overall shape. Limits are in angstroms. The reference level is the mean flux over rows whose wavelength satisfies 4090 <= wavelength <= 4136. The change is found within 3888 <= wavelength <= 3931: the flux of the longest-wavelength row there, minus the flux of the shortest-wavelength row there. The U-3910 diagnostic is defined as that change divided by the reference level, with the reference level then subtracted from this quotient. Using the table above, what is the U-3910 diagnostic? -20.9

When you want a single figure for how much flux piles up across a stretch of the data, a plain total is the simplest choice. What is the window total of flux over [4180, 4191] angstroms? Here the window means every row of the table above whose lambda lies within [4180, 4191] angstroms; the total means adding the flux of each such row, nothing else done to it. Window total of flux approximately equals 112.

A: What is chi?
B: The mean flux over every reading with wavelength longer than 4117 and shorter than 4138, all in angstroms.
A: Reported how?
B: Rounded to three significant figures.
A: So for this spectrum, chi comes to 20.5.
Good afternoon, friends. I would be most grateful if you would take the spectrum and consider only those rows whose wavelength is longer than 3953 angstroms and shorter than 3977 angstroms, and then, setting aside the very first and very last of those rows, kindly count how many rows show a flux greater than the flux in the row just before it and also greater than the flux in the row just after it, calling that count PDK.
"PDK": 2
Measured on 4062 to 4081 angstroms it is 3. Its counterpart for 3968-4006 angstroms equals 5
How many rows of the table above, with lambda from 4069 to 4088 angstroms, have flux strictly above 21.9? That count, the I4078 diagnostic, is 5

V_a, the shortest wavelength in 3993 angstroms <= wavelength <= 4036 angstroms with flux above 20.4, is 3996.12 angstroms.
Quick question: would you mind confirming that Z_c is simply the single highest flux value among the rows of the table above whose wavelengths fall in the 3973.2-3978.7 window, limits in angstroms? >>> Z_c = 22.15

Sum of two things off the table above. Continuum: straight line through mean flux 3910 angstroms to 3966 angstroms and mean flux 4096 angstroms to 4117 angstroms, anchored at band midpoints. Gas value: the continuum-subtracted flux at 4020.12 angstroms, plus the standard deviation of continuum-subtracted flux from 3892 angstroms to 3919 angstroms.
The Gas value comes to 1.8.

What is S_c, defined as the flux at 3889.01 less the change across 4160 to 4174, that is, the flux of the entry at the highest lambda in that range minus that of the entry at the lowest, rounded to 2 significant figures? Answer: 24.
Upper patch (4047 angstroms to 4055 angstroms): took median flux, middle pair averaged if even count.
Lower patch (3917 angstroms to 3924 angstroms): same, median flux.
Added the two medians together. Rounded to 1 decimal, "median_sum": 43.1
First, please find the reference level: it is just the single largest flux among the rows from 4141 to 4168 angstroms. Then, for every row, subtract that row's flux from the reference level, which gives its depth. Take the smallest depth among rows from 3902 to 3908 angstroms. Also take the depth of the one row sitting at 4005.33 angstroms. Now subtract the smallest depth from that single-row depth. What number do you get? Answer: 3.5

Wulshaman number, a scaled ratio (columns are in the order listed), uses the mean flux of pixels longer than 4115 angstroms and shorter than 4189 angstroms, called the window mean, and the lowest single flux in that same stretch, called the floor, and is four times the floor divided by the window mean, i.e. 3.44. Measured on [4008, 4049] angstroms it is 3.47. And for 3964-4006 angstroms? 3.59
